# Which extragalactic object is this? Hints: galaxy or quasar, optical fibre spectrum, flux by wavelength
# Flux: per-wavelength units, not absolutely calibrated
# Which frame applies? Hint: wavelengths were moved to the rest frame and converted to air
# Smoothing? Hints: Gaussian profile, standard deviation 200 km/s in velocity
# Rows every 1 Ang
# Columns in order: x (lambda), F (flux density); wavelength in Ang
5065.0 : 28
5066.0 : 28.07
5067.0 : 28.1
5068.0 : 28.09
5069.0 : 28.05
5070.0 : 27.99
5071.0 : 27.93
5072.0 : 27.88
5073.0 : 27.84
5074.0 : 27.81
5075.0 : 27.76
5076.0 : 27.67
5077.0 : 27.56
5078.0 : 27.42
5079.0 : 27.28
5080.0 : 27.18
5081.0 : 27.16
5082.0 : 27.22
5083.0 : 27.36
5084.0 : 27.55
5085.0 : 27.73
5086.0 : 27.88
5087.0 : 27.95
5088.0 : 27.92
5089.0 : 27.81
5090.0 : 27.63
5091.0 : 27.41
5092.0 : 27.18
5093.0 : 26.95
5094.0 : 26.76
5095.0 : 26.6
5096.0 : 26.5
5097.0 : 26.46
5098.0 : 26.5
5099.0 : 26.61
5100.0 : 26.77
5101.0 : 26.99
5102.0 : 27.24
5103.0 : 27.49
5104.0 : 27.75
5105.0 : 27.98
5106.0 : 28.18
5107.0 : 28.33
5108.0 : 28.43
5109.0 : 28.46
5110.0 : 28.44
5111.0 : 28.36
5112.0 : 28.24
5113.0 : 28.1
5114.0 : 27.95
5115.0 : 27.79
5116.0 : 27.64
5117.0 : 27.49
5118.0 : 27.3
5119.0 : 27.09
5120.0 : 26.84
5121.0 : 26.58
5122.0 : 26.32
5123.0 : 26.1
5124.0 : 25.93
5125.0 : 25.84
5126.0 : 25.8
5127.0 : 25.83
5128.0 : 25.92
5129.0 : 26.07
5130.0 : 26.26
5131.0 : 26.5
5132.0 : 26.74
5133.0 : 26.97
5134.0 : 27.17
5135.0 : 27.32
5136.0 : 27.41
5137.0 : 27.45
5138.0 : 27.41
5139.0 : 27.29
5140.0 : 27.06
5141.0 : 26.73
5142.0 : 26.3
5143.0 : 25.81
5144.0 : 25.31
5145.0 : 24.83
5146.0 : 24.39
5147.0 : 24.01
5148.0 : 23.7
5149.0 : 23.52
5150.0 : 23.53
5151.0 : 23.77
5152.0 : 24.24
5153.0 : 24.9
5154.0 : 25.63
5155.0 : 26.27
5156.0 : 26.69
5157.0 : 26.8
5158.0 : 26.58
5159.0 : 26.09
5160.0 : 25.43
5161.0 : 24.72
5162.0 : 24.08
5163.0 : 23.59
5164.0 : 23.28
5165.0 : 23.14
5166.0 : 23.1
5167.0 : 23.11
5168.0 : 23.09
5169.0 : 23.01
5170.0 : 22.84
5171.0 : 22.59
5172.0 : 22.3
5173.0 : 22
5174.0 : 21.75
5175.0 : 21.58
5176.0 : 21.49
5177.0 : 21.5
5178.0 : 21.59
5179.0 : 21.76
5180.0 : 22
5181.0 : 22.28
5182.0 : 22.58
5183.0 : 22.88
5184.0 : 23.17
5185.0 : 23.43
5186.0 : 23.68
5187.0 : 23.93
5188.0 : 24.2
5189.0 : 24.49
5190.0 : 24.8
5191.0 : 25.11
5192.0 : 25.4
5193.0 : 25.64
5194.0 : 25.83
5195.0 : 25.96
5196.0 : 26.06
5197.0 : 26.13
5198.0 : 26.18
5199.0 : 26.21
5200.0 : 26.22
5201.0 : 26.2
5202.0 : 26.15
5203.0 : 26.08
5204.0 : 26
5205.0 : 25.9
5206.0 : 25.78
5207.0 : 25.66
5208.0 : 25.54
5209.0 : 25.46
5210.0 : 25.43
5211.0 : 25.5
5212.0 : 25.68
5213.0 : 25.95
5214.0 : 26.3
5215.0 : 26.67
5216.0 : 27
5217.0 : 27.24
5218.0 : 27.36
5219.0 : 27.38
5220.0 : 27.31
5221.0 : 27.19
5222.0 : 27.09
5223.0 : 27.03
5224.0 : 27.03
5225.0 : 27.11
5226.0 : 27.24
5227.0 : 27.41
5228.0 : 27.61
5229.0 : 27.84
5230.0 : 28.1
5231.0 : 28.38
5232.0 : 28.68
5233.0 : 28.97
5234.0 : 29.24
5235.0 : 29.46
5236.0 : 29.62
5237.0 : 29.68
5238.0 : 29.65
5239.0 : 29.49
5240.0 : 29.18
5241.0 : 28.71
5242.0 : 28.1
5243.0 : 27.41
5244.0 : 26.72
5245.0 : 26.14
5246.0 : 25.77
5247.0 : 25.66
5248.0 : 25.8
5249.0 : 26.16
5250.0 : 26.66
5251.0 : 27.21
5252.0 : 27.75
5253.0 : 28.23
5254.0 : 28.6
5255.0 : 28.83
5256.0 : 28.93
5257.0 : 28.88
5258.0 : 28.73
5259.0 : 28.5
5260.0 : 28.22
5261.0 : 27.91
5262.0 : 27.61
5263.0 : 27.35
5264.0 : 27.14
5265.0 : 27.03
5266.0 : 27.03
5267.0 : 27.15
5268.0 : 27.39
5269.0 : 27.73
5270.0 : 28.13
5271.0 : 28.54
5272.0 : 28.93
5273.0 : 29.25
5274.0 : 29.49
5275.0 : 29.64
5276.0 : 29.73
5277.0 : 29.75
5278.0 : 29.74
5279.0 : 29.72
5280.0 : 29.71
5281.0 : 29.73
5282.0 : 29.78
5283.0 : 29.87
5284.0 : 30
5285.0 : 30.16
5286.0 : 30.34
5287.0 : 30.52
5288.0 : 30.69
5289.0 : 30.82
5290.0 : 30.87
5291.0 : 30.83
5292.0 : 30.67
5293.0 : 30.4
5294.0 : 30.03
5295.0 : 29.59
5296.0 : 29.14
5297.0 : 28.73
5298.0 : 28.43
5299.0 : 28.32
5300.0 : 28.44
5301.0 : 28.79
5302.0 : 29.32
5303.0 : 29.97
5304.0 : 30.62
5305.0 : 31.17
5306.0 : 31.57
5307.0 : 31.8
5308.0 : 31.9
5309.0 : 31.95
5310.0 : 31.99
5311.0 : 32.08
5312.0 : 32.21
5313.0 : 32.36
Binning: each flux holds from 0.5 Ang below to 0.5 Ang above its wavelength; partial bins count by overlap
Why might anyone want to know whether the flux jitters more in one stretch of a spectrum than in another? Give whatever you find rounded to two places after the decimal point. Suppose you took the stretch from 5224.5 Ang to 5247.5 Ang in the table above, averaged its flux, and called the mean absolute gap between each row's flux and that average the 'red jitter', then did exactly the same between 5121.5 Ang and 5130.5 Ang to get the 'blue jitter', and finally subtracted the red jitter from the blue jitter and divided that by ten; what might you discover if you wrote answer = -0.09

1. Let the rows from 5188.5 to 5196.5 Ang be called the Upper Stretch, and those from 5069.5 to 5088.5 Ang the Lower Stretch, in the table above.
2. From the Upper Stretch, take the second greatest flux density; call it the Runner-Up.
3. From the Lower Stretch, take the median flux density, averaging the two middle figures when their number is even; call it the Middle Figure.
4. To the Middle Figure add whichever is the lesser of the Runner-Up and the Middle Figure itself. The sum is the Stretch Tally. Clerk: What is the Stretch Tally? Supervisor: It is 53.7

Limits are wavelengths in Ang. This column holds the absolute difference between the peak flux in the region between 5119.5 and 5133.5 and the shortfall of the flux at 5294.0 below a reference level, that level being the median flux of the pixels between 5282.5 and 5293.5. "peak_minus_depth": 26.5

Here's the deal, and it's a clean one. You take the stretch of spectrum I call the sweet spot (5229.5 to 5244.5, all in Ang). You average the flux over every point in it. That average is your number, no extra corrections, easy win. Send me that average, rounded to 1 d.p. 28.8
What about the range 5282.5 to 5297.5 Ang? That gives 30.2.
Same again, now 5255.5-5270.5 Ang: 27.8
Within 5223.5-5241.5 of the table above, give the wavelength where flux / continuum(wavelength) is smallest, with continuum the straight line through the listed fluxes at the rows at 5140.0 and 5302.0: 5224.0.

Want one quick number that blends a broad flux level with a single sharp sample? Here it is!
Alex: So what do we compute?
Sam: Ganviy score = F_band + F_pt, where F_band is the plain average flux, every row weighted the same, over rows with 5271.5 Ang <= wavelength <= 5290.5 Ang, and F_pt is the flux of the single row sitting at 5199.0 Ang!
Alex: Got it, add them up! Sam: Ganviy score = 56.1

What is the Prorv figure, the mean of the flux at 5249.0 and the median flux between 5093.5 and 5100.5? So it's 26.4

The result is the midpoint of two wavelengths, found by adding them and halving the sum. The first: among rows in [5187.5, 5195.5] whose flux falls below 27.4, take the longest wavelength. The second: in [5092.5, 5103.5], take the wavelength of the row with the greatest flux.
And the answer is 5149.0 Ang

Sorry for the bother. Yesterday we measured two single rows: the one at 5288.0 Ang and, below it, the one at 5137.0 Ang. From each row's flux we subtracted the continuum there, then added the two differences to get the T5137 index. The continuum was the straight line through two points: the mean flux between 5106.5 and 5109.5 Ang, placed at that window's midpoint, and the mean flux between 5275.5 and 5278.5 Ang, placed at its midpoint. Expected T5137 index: -0.3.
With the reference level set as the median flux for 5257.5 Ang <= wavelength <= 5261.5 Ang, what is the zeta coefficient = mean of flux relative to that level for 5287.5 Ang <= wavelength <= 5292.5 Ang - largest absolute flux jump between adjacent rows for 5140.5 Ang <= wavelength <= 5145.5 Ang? 0.59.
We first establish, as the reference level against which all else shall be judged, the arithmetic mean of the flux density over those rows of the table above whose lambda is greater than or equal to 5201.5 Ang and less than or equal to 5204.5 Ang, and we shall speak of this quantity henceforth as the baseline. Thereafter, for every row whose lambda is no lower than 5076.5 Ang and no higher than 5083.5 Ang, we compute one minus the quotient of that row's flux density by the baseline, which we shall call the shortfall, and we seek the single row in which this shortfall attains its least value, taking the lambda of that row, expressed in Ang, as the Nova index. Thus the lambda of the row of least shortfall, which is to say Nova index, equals 5077.0 Ang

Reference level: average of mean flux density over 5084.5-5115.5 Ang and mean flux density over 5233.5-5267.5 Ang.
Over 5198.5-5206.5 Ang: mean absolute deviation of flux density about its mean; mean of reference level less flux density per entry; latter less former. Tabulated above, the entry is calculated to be 1.5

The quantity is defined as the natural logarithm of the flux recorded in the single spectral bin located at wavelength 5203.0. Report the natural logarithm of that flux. 3.26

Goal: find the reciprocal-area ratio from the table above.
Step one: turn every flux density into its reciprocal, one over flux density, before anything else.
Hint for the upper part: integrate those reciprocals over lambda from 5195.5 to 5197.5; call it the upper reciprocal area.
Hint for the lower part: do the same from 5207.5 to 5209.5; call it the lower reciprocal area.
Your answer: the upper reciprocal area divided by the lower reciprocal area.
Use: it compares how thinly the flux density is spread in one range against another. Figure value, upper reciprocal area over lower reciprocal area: 0.98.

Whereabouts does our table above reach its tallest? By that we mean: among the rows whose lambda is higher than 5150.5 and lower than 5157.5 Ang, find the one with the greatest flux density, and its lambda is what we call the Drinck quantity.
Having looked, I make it 5157.0 Ang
